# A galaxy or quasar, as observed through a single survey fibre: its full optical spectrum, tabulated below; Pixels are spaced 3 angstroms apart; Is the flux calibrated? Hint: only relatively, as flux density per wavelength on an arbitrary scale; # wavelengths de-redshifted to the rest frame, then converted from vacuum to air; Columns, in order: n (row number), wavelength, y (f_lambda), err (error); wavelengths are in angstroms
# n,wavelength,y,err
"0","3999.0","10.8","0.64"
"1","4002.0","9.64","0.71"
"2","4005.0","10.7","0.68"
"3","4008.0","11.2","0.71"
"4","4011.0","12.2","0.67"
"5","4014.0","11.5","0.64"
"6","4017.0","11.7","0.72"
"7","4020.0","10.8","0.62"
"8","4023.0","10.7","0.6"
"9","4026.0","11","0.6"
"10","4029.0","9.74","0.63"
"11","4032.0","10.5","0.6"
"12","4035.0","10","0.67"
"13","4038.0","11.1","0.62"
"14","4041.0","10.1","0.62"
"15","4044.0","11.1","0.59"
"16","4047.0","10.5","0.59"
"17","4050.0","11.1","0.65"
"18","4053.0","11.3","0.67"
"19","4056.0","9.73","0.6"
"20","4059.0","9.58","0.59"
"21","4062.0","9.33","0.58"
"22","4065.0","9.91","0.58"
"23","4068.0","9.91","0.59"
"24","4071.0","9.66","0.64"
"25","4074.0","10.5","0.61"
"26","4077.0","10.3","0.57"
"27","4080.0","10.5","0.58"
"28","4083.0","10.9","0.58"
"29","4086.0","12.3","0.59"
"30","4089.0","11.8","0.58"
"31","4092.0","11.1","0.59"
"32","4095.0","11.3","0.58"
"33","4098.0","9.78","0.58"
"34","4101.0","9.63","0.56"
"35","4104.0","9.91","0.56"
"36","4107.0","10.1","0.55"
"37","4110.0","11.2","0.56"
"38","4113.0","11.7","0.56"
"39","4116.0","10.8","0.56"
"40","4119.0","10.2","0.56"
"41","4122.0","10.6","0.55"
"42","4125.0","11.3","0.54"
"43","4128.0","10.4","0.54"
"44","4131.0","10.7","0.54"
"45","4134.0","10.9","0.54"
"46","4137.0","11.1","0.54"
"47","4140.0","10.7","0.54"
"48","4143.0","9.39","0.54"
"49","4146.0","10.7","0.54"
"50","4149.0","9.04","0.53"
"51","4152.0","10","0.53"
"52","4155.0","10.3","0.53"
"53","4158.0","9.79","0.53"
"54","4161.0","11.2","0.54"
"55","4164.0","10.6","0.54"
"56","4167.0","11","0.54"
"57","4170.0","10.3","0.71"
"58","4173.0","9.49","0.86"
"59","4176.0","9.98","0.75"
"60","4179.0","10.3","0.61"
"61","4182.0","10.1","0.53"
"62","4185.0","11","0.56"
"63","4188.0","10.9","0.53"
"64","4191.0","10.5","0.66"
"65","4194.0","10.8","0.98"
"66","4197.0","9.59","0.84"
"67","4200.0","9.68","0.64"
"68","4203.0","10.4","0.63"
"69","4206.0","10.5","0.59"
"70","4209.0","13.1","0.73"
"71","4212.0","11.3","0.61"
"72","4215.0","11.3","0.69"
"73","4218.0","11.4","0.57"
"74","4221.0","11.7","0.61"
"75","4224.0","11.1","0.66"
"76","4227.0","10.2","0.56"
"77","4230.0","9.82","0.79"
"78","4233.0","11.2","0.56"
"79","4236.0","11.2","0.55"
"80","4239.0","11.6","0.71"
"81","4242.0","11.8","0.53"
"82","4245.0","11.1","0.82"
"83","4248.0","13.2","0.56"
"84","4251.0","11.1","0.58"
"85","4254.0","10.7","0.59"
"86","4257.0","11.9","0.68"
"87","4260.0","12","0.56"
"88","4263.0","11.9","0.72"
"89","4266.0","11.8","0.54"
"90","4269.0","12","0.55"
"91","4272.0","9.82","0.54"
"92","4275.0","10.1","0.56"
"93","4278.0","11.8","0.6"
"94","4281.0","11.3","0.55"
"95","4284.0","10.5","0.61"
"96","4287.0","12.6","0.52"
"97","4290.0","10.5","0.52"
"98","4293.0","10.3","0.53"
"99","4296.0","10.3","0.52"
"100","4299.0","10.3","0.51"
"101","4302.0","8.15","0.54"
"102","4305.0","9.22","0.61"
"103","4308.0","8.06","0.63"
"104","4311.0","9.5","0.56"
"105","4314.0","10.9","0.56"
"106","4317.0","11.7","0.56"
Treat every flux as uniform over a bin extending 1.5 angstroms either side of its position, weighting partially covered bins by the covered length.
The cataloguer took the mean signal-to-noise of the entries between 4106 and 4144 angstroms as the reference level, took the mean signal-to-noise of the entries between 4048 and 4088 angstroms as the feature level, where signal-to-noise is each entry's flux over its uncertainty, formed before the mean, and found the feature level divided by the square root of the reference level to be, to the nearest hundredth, 3.91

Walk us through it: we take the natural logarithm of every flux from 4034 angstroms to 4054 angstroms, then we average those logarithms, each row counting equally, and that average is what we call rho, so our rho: 2.37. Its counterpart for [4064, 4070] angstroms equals 2.29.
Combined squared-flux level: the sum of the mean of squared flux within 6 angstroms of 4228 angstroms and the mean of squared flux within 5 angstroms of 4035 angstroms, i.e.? 223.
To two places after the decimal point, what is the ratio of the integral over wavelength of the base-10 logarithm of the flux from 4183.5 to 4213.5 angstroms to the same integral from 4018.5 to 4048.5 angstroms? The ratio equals 1.01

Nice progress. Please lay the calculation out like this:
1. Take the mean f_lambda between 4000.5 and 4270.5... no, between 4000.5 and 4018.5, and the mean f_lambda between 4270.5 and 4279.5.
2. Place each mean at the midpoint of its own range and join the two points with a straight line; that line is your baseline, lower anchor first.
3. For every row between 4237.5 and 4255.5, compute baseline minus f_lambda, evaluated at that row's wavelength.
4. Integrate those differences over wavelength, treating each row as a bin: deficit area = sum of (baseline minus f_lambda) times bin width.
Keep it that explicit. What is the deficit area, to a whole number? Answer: -17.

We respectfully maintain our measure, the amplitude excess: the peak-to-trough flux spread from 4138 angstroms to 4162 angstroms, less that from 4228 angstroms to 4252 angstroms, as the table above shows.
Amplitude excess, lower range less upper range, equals -1.2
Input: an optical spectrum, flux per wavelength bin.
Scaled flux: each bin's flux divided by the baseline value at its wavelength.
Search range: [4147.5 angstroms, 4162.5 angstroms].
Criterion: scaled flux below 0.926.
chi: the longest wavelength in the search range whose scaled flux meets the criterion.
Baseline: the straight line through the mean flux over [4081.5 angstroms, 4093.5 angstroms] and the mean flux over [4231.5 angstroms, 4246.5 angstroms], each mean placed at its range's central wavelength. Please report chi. 4158.0 angstroms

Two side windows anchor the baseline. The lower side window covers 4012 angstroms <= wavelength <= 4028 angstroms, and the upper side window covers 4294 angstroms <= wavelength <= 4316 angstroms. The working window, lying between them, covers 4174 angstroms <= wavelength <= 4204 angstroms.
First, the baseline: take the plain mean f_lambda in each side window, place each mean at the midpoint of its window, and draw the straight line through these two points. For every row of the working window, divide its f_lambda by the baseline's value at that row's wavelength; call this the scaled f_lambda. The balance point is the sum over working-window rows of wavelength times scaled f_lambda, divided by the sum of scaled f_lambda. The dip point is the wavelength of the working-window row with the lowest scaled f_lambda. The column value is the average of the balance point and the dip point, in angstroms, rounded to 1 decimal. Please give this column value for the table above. 4193.2 angstroms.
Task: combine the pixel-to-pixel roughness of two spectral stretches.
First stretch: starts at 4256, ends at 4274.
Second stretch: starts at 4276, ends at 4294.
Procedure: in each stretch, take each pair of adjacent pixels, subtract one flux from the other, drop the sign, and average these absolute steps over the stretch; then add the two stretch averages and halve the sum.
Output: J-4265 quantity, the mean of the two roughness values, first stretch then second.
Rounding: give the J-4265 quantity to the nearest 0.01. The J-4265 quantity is 0.84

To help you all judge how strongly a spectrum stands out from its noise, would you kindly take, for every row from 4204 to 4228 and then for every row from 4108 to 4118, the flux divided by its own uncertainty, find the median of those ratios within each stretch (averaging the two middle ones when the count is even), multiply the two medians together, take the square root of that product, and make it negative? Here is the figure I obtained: -19.0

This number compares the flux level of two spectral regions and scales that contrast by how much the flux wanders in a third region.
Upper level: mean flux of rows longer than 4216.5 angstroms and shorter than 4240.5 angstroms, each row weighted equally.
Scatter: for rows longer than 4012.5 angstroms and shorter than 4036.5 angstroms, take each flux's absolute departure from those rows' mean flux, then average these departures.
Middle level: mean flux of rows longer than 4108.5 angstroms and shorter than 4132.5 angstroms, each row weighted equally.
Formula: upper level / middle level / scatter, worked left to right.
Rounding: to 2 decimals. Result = 2.00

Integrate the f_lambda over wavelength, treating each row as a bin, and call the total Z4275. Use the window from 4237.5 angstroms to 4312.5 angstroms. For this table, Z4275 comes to 815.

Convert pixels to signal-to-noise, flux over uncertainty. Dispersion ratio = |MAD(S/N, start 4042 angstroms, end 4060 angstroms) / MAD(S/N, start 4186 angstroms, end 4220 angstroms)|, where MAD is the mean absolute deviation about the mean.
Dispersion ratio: 0.33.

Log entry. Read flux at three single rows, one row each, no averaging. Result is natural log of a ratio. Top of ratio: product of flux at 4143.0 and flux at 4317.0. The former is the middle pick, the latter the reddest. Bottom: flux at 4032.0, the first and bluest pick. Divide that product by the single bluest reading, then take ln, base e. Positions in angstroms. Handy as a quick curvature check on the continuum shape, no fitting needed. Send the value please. 2.35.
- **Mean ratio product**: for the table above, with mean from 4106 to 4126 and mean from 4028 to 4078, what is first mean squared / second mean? 11.5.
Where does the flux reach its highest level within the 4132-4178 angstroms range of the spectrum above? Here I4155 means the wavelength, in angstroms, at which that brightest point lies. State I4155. 4161.0 angstroms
